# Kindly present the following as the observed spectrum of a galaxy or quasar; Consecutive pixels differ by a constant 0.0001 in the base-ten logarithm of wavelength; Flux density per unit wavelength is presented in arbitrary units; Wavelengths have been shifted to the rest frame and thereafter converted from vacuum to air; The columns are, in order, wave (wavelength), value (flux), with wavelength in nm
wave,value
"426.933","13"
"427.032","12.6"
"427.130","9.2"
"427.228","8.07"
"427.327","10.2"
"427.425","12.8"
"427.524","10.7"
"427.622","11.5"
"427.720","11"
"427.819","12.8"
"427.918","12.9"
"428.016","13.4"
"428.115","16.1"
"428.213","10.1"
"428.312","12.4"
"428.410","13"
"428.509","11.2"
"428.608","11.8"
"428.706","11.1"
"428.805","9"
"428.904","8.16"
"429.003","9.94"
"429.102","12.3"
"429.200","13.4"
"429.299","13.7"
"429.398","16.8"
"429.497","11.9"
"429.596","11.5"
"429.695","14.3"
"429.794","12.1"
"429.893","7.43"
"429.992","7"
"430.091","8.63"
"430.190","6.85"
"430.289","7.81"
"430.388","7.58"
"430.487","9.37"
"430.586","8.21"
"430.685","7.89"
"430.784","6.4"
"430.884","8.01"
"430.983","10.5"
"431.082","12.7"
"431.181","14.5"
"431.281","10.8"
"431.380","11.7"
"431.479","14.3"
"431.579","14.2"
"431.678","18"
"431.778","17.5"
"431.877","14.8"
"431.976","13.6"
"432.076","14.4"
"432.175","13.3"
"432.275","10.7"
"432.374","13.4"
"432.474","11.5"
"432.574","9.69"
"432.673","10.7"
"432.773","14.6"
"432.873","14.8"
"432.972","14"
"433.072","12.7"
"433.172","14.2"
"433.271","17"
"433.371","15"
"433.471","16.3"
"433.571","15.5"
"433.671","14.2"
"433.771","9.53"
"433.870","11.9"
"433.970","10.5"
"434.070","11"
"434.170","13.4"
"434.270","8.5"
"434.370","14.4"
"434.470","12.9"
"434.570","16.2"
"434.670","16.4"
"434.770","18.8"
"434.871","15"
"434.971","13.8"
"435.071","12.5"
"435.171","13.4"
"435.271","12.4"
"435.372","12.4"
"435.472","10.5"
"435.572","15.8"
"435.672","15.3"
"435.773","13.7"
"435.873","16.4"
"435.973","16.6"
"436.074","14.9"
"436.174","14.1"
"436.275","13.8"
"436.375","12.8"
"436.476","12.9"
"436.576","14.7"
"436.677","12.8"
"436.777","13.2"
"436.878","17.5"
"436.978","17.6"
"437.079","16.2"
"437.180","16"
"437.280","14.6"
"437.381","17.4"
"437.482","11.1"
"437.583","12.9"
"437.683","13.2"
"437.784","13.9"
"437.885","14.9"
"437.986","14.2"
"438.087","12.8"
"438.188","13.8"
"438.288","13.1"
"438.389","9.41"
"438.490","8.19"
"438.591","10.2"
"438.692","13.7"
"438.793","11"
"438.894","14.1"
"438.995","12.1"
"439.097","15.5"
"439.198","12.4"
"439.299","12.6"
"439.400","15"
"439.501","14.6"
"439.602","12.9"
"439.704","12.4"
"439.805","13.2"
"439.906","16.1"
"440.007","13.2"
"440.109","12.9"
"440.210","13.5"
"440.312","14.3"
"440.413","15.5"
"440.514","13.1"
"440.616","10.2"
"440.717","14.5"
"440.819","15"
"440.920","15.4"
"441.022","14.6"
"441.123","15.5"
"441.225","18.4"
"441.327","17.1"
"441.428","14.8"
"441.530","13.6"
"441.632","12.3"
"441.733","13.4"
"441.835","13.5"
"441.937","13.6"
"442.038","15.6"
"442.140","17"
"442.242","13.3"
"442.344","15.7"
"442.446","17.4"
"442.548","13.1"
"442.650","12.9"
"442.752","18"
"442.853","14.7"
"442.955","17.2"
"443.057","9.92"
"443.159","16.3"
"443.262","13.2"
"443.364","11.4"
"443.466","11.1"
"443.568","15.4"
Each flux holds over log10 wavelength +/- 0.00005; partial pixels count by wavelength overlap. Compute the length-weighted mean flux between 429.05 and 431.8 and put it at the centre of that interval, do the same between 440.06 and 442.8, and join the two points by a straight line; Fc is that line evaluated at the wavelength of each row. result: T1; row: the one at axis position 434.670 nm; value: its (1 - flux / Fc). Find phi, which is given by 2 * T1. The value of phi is -0.6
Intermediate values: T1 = -0.31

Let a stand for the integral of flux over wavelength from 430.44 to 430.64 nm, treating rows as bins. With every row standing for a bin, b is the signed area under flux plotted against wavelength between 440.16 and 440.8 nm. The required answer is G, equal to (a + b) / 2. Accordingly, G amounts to 5.2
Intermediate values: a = 1.8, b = 8.7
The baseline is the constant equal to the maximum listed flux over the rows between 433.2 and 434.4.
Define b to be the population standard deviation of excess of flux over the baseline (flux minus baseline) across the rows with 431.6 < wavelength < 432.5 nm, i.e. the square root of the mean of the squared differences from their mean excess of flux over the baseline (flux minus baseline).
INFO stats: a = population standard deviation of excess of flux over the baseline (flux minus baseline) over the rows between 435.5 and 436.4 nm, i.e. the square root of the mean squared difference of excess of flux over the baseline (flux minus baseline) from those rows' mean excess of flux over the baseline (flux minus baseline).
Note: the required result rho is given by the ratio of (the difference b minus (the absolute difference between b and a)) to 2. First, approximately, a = 1.24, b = 2.29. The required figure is 0.62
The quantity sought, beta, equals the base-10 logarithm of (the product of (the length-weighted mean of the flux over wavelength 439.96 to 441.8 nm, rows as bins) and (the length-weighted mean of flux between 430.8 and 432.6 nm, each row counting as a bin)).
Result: 2.27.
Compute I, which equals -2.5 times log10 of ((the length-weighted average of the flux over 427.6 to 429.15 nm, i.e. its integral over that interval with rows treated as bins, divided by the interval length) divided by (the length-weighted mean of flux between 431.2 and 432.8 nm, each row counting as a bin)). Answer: 0.14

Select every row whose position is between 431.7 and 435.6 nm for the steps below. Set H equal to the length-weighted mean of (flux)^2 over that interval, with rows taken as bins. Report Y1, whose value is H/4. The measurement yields 47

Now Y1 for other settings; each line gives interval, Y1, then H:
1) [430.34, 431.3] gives 24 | 97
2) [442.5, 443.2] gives 55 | 220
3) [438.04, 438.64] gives 33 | 131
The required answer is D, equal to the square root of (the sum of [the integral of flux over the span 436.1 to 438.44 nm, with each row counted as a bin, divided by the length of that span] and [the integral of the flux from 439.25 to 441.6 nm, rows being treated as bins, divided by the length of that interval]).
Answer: 5.32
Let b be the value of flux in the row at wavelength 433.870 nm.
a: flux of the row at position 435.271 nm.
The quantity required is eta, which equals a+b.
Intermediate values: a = 12.4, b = 11.9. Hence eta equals 24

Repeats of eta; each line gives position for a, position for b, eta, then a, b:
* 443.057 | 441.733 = 23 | 9.92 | 13.4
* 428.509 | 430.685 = 19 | 11.2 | 7.89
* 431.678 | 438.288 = 31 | 18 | 13.1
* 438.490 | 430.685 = 16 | 8.19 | 7.89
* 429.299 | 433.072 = 26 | 13.7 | 12.7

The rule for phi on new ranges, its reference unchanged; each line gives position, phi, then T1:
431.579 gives -0.5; -0.23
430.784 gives 0.9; 0.43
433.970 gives 0.3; 0.15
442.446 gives -0.3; -0.17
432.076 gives -0.5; -0.23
